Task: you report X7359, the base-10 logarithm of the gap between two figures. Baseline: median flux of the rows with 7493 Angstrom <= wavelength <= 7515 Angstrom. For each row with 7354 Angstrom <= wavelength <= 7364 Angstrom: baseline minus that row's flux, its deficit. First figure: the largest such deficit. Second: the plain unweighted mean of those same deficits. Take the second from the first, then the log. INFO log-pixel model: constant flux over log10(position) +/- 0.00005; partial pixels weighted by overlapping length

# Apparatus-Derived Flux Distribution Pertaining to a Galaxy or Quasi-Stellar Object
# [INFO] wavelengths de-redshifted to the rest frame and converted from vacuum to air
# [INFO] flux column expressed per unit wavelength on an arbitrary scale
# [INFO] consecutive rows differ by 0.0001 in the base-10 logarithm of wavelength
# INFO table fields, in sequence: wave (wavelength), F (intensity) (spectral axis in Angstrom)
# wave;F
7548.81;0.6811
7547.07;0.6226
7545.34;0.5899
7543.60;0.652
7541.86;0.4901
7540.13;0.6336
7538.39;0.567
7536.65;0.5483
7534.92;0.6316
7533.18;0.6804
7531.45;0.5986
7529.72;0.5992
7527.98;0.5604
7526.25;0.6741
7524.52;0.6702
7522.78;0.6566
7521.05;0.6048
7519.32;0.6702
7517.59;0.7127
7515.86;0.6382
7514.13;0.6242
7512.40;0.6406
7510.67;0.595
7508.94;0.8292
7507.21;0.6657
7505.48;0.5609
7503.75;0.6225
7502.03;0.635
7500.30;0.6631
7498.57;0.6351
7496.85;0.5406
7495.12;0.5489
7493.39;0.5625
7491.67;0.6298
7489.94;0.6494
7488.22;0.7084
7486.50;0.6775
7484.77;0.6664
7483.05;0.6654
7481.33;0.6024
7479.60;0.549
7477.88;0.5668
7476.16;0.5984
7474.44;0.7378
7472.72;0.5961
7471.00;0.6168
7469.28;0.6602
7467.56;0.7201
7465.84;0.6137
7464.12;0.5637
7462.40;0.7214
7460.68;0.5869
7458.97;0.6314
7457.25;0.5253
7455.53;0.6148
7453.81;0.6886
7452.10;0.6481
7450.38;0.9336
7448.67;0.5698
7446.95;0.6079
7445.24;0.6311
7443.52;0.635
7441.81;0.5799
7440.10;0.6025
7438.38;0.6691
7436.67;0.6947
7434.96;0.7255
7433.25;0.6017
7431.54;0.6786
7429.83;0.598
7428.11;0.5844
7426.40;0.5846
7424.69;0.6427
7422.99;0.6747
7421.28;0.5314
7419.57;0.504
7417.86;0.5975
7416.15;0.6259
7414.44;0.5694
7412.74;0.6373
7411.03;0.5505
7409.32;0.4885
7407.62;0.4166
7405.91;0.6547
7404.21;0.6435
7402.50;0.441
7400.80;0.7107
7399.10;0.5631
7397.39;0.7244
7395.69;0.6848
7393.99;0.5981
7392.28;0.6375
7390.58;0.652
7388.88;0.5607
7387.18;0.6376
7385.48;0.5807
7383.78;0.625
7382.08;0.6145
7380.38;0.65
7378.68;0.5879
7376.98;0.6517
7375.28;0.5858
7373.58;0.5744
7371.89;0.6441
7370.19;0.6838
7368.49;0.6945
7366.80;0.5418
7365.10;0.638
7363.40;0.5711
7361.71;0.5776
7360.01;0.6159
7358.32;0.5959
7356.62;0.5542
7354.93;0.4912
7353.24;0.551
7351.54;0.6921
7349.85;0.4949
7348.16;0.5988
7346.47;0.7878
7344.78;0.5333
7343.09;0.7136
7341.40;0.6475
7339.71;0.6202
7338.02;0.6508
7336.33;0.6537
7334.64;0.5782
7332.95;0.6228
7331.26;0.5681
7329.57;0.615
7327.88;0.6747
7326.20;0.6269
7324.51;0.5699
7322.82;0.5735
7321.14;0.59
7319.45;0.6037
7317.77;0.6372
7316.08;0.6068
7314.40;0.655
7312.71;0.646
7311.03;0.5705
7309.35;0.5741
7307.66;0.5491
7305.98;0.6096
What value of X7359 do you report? -1.12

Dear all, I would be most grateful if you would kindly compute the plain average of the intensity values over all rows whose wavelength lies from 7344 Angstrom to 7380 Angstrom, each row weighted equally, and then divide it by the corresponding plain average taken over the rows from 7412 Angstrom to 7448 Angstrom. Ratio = 0.98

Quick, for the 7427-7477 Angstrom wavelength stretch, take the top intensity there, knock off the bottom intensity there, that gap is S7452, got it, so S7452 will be 0.41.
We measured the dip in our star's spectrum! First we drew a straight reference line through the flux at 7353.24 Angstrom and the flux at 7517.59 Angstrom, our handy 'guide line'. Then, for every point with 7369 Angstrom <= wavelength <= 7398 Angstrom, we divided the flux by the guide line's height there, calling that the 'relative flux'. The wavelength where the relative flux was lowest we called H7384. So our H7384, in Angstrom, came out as 7388.88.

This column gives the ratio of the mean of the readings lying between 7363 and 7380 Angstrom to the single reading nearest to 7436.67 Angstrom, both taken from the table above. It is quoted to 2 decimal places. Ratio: 0.89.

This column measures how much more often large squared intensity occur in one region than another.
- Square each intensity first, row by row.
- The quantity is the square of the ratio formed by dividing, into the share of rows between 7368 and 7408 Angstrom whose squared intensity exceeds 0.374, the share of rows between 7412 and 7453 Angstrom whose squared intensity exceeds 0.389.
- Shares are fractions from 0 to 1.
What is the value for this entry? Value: 1.6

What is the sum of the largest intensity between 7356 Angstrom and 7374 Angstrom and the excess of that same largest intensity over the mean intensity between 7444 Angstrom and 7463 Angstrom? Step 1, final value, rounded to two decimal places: 0.74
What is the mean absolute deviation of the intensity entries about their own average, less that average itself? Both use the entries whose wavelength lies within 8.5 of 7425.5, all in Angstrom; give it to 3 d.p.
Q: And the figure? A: -0.560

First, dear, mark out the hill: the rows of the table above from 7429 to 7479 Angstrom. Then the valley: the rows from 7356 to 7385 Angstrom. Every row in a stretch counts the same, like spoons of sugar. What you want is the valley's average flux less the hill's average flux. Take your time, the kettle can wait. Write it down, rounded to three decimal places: -0.030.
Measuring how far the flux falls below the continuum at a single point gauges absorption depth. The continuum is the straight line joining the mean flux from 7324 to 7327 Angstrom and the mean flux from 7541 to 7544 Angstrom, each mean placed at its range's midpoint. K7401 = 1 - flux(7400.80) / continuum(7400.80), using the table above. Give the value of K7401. -0.21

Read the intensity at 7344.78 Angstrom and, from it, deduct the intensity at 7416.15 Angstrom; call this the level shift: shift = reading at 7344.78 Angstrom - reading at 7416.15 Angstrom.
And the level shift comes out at -0.09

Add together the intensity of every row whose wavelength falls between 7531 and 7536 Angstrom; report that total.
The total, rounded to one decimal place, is 1.9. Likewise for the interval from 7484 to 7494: 3.9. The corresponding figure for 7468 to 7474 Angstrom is 1.9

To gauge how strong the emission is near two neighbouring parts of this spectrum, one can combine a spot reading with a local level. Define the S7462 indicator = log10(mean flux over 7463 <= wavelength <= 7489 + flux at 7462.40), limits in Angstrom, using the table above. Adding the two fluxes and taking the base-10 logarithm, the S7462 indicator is 0.133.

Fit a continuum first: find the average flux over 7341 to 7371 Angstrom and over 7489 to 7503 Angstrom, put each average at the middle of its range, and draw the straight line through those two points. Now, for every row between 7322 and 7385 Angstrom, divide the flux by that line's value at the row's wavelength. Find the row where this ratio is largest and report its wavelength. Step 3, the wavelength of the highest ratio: 7346.47 Angstrom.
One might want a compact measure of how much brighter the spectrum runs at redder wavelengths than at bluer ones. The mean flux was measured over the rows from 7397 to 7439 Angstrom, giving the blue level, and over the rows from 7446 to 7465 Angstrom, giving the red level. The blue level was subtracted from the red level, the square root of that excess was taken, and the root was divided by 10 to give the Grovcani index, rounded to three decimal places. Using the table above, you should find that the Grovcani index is 0.020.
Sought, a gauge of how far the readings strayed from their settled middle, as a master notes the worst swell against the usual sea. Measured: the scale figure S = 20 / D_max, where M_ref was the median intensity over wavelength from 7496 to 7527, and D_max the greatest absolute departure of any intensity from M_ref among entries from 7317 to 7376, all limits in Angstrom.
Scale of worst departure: 135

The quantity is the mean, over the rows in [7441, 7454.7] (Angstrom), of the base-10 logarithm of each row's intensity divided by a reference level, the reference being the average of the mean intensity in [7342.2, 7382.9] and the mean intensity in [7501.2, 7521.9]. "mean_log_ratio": 0.016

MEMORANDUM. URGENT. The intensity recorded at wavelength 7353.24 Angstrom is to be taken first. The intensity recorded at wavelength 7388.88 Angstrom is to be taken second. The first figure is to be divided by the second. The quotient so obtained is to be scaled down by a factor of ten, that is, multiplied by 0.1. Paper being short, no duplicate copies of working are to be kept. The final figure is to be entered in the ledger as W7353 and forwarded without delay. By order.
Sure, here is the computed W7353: 0.098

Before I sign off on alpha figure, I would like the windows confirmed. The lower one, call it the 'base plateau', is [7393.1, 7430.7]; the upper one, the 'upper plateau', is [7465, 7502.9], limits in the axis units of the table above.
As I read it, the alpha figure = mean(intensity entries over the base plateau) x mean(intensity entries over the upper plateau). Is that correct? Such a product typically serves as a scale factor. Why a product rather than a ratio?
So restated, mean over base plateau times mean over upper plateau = 0.373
